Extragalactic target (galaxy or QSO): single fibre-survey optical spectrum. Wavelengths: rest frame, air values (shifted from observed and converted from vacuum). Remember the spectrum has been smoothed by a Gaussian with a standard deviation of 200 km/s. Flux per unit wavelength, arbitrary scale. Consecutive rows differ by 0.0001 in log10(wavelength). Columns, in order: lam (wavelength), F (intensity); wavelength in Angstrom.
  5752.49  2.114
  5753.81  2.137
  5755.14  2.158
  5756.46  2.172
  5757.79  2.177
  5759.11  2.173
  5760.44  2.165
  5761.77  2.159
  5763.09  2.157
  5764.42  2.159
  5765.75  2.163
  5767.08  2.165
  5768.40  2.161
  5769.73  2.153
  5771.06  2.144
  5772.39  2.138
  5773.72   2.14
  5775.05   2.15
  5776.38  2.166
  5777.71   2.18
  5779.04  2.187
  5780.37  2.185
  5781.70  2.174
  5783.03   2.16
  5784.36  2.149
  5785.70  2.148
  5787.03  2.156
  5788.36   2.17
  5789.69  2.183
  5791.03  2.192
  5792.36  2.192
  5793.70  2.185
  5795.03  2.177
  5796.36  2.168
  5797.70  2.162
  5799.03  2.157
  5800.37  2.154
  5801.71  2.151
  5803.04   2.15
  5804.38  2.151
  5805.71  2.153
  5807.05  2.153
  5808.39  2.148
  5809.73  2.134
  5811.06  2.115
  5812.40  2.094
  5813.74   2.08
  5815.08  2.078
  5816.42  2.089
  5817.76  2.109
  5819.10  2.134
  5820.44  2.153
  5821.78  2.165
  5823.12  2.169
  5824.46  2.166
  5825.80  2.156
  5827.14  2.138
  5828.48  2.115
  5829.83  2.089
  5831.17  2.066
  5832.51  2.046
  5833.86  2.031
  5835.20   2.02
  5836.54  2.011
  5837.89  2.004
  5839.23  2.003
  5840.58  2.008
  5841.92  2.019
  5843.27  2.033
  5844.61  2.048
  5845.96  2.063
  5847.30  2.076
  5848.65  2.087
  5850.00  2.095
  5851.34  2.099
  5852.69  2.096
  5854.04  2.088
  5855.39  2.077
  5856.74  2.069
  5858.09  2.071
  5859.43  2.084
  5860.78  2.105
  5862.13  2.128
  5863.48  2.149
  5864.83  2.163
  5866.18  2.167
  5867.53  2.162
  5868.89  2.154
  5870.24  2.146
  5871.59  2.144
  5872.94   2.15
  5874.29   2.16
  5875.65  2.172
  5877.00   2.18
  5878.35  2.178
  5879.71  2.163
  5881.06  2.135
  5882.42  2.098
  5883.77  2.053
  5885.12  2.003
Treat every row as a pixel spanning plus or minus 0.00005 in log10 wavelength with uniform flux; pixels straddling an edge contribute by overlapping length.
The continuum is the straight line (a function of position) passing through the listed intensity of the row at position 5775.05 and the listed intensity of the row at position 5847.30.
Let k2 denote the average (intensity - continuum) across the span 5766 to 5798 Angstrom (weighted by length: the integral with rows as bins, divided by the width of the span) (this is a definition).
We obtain 0.023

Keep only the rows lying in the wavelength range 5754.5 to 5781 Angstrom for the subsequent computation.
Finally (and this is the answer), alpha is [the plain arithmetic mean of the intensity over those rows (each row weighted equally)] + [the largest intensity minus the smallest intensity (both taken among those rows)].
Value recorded 2.21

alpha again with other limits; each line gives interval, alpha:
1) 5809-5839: 2.26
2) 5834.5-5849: 2.12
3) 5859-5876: 2.23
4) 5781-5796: 2.22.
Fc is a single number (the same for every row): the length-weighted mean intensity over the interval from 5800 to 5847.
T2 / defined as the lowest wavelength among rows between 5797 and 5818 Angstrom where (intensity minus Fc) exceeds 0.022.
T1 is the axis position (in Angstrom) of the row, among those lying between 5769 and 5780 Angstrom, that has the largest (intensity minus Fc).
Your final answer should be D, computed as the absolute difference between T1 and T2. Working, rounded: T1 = 5779.04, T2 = 5797.70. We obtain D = 18.7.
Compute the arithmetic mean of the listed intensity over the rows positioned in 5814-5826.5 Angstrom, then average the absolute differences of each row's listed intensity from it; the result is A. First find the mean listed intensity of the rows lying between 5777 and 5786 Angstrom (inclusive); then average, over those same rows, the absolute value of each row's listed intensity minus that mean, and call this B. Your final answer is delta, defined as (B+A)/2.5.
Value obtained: 0.017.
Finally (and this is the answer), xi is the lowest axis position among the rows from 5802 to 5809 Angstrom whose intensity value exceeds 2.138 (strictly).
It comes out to 5803.04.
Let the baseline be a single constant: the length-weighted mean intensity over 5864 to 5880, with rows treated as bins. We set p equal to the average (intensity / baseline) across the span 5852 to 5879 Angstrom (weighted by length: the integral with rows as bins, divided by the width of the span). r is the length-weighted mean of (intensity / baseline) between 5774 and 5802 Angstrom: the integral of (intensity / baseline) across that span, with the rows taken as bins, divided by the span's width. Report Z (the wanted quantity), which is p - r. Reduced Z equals -0.02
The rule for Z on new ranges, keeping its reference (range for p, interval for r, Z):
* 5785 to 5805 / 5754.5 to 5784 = 0.00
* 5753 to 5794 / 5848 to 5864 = 0.03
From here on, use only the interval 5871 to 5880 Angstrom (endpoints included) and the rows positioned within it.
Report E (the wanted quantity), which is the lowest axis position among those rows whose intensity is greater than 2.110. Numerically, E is 5871.59 Angstrom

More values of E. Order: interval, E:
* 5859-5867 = 5862.13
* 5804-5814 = 5804.38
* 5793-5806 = 5793.70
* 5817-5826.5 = 5819.10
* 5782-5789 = 5783.03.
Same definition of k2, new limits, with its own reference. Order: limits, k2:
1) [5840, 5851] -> -0.022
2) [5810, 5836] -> 0.005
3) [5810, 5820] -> -0.007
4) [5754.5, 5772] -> 0.000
